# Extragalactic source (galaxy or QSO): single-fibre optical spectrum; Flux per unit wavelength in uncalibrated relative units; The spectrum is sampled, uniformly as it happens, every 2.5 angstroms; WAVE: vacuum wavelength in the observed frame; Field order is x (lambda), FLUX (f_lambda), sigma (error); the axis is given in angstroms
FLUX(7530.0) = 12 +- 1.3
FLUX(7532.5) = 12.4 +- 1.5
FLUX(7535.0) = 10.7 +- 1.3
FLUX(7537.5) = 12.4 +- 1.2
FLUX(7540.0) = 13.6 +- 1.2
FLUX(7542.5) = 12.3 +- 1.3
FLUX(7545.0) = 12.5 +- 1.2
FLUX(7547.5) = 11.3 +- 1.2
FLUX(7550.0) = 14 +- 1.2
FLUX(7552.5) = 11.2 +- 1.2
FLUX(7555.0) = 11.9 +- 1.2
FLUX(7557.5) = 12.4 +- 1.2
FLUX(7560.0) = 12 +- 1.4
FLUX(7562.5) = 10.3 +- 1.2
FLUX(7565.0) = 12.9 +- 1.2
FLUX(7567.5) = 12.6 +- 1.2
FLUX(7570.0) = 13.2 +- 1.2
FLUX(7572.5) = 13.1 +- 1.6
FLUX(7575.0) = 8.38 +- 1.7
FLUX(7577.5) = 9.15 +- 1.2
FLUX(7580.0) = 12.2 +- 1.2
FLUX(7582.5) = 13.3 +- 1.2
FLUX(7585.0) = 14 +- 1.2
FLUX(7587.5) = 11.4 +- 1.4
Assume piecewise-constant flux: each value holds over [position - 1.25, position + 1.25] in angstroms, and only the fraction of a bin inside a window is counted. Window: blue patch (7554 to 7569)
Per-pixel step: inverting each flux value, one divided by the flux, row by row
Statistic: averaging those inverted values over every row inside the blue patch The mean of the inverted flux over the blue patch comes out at 0.084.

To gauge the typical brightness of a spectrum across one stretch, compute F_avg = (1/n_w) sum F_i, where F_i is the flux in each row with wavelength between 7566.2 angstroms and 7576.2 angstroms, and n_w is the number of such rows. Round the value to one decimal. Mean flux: 11.8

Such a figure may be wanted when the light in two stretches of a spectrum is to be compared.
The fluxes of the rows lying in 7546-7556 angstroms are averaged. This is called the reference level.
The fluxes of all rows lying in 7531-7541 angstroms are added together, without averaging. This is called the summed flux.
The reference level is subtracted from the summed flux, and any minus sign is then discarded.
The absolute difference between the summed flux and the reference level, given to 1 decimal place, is 37.0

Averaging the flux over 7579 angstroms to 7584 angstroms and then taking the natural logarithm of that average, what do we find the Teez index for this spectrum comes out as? 2.55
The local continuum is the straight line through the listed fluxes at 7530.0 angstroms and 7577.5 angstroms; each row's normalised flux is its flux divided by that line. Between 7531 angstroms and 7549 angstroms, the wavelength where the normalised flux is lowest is 7535.0 angstroms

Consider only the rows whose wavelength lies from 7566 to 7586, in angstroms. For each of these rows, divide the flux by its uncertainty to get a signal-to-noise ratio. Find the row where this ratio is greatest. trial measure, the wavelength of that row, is 7585.0 angstroms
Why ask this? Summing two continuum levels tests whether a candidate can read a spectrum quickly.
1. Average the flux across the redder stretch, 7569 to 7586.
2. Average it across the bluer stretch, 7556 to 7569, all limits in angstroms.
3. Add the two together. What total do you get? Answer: 23.9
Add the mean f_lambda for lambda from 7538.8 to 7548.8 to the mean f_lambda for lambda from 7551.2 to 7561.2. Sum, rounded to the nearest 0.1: 24.3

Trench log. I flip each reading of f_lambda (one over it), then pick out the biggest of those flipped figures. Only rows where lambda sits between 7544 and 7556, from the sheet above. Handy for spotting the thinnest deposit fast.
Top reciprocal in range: 0.089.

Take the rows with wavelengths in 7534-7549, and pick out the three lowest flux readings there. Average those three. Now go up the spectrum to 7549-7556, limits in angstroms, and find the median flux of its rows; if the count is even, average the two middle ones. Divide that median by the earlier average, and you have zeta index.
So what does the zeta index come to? 1.04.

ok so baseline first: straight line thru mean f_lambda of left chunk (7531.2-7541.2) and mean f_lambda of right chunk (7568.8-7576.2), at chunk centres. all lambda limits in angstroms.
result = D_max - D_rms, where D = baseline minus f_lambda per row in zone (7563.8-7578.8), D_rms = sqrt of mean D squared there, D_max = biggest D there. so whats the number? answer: 1.2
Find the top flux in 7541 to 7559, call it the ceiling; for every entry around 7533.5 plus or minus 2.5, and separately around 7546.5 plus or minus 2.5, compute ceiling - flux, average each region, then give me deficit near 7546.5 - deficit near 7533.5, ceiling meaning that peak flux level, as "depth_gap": -0.4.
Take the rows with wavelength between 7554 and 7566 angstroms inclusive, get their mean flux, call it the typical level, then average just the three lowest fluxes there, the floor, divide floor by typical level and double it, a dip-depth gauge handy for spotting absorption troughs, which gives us 1.92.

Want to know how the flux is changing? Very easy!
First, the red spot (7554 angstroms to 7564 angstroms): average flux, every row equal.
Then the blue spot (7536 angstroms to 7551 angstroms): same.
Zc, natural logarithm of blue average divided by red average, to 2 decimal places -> 0.08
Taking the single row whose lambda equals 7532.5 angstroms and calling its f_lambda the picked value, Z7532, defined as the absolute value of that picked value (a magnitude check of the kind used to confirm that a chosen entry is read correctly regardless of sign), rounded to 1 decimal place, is 12.4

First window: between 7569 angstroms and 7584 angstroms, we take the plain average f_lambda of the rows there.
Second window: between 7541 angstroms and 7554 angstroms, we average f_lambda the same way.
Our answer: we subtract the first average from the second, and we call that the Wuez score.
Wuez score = 0.71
